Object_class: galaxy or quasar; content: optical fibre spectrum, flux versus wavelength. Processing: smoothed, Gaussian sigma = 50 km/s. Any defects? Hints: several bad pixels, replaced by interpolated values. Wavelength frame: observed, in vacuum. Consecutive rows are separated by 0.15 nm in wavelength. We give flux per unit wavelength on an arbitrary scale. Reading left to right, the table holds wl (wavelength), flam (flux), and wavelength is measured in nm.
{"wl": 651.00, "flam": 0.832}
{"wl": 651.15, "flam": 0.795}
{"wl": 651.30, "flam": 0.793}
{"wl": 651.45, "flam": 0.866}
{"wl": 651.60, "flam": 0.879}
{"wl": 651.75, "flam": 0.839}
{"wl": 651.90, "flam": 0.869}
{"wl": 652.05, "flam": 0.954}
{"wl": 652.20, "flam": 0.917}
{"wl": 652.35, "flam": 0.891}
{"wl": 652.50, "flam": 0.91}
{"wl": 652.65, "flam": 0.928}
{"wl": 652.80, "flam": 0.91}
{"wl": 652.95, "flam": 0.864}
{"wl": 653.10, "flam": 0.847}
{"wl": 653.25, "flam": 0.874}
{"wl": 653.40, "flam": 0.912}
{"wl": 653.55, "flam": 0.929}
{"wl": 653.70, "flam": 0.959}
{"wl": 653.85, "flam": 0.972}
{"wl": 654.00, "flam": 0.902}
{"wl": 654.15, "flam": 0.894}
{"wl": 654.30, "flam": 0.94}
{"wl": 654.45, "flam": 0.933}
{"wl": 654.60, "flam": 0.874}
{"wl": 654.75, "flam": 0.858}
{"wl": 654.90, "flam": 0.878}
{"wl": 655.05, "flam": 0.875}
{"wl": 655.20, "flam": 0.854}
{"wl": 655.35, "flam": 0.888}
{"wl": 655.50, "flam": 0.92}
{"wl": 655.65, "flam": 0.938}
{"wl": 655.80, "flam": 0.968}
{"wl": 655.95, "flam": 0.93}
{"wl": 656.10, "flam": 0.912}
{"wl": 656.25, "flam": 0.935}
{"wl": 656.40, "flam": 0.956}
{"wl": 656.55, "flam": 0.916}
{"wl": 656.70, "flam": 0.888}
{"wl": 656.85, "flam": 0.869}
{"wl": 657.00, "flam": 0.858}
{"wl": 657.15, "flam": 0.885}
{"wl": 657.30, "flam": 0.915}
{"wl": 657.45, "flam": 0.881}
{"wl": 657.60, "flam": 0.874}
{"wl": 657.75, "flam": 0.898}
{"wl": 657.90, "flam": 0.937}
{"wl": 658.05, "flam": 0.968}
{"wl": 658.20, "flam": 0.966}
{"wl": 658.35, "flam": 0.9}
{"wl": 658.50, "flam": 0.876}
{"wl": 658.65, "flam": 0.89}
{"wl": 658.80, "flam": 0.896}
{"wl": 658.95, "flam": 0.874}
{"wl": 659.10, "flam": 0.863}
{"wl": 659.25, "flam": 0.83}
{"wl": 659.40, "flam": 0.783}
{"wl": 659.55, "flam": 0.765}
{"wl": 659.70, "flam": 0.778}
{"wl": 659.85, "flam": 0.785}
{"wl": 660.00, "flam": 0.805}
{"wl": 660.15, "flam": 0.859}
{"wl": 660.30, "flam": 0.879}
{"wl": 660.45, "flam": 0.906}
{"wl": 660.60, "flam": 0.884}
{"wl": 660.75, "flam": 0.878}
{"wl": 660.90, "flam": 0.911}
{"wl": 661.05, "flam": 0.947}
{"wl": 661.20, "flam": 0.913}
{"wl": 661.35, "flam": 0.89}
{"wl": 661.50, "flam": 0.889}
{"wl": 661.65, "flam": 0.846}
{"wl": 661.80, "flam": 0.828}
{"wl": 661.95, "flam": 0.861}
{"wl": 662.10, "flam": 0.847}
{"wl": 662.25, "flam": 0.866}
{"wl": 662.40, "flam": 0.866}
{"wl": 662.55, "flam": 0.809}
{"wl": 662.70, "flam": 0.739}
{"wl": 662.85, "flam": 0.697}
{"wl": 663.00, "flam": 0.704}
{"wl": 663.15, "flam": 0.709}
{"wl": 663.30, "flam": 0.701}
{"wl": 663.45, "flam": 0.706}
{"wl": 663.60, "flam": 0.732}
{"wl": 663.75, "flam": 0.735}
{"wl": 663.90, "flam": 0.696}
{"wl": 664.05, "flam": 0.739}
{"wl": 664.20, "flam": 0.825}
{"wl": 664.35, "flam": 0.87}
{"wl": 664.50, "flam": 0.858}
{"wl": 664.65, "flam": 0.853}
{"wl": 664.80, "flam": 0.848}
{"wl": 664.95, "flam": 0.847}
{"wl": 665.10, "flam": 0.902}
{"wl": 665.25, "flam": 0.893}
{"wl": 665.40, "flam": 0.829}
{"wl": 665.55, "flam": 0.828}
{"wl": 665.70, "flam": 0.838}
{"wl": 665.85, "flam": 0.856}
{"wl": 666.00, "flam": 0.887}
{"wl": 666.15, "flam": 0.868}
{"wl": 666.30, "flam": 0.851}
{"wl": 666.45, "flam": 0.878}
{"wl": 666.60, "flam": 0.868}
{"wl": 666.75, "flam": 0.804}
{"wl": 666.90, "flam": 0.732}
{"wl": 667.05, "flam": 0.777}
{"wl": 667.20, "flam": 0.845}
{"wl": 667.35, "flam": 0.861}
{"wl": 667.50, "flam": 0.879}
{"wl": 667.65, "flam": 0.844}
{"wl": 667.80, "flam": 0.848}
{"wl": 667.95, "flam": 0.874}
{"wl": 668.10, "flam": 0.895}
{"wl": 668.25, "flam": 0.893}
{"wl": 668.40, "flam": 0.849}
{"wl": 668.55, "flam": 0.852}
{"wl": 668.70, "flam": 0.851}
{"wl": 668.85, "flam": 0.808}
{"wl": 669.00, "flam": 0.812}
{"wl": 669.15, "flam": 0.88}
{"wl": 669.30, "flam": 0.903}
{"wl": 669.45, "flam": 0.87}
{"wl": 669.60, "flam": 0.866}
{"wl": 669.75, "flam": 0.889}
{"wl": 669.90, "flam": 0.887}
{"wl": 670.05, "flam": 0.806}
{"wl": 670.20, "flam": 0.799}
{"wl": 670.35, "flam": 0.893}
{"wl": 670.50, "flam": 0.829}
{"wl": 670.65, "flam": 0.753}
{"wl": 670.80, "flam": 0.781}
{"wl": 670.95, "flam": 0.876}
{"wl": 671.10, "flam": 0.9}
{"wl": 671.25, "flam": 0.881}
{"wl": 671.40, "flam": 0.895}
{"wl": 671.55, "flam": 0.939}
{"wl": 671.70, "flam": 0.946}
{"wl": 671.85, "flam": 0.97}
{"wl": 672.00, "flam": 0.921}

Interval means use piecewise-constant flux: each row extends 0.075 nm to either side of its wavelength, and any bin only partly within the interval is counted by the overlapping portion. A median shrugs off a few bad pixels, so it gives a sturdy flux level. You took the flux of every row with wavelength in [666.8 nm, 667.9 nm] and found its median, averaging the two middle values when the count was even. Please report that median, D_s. 0.845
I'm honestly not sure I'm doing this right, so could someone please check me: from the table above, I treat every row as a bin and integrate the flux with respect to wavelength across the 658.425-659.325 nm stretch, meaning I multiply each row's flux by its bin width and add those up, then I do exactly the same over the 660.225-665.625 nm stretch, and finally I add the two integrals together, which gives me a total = 5.2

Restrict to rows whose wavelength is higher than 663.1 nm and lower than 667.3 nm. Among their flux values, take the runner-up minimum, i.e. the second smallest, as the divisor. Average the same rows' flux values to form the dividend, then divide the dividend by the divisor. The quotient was 1.16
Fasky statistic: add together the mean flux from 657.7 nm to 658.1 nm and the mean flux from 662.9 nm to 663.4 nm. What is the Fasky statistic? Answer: 1.64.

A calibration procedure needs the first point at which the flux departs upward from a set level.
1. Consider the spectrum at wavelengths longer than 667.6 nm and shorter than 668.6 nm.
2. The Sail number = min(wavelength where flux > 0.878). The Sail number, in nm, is 668.10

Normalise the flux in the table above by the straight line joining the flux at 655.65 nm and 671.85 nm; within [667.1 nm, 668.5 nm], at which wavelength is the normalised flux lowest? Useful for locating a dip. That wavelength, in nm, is 667.65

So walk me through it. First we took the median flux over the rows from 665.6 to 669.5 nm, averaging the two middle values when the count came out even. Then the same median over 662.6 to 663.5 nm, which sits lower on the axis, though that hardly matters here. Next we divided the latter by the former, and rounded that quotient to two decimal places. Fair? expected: 0.83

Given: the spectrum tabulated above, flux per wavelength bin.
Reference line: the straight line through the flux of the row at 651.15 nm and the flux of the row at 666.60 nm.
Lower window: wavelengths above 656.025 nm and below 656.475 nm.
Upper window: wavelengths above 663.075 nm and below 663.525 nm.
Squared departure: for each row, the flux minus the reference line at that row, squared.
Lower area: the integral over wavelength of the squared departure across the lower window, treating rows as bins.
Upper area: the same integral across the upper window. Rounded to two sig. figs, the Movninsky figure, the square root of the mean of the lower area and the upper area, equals 0.089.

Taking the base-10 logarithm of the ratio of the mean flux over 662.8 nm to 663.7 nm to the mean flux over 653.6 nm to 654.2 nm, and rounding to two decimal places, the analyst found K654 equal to -0.12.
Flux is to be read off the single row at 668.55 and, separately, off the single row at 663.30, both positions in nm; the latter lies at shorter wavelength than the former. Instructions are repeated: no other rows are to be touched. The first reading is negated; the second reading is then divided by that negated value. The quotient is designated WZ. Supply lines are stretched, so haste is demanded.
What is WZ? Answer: -0.82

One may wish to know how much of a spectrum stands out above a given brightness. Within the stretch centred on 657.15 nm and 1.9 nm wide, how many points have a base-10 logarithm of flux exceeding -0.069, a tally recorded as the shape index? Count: 13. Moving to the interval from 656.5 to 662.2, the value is 29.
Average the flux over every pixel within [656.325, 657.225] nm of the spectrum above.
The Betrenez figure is 0.90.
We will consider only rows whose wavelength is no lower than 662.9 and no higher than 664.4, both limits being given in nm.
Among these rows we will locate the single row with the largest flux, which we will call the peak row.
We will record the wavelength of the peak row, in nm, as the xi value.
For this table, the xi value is 664.35 nm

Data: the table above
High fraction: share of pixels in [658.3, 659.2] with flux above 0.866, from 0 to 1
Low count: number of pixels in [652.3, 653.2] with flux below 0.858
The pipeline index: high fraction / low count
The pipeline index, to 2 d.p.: 0.83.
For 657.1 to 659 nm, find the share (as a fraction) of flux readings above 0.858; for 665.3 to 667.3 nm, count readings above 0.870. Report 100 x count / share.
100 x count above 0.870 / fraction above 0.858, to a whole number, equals 200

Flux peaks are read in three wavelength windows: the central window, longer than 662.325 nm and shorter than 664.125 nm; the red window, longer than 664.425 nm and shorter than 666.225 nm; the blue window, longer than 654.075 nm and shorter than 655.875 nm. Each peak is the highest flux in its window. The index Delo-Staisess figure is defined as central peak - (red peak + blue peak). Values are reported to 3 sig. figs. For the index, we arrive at -1.00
